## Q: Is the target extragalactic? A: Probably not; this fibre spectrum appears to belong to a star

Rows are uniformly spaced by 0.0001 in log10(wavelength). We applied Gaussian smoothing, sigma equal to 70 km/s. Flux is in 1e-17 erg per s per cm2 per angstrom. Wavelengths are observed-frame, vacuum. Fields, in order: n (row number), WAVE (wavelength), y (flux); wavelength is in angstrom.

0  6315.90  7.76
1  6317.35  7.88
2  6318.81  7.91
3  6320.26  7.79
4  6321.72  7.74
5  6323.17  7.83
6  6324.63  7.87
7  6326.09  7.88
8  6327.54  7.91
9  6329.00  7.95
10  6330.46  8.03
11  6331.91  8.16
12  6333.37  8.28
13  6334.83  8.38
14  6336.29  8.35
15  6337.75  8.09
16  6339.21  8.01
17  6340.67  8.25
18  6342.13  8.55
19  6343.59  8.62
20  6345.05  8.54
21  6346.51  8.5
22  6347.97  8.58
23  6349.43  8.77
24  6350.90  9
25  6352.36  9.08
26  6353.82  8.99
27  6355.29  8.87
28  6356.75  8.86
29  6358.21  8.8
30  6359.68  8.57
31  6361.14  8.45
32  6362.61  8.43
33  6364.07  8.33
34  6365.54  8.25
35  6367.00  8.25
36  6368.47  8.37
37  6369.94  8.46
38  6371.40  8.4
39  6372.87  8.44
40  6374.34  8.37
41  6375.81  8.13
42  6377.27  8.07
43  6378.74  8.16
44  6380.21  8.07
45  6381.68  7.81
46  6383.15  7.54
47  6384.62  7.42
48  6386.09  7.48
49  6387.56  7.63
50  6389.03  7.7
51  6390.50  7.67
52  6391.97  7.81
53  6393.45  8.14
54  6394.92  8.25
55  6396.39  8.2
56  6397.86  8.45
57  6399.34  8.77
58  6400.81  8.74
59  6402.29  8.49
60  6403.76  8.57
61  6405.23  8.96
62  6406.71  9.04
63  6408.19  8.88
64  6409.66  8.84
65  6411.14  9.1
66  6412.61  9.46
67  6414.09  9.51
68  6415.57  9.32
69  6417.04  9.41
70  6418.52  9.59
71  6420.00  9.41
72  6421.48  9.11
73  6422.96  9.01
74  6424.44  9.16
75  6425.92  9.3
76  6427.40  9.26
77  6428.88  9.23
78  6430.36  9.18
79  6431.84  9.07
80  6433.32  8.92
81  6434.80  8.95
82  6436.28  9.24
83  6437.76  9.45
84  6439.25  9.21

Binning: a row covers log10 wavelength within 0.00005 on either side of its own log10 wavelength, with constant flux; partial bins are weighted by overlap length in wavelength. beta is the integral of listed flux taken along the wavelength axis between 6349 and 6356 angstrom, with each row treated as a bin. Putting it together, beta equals 62.6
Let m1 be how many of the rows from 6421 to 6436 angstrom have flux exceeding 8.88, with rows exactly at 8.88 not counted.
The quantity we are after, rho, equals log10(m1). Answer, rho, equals 1.00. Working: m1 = 10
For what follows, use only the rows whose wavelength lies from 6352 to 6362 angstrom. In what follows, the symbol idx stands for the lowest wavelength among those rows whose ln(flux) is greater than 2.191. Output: 6352.36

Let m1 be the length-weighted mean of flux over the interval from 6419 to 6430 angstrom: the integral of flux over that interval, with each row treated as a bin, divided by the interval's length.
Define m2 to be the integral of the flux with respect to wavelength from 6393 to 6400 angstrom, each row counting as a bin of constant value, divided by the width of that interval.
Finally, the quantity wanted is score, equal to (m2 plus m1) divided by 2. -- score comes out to 8.8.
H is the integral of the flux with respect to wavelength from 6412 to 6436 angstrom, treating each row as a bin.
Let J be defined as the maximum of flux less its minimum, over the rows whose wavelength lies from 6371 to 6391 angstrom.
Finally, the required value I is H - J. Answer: 221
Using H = 222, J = 1.0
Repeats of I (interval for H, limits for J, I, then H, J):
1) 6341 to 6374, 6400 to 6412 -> 283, 283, 0.6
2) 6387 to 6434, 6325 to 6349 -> 414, 415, 0.7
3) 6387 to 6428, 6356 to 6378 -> 359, 360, 0.8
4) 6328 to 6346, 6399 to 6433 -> 148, 149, 1.1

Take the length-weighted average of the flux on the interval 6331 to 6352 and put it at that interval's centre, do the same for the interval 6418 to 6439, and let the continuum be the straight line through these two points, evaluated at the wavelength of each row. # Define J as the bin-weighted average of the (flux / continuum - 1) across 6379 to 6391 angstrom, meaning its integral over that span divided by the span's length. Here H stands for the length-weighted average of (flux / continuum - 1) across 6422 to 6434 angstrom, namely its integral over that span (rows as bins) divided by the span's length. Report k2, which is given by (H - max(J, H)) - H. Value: 0.006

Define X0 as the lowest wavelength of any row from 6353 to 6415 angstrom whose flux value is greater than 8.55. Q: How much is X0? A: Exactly 6353.82 angstrom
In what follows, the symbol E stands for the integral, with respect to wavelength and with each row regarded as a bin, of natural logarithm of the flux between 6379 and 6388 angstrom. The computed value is 18.3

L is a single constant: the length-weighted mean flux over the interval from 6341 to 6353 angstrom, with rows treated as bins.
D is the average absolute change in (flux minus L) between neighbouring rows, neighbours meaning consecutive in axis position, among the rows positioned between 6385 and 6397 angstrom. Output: 0.13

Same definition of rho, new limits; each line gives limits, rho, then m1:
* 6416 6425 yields 0.78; 6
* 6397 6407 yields 0.30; 2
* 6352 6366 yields 0.30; 2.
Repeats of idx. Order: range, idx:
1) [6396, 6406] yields 6405.23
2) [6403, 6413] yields 6405.23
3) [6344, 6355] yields 6350.90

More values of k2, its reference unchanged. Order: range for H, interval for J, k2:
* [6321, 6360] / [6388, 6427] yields 0.006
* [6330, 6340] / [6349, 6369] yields -0.006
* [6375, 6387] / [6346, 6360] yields -0.032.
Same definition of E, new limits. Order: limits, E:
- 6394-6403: 19.2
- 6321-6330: 18.6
